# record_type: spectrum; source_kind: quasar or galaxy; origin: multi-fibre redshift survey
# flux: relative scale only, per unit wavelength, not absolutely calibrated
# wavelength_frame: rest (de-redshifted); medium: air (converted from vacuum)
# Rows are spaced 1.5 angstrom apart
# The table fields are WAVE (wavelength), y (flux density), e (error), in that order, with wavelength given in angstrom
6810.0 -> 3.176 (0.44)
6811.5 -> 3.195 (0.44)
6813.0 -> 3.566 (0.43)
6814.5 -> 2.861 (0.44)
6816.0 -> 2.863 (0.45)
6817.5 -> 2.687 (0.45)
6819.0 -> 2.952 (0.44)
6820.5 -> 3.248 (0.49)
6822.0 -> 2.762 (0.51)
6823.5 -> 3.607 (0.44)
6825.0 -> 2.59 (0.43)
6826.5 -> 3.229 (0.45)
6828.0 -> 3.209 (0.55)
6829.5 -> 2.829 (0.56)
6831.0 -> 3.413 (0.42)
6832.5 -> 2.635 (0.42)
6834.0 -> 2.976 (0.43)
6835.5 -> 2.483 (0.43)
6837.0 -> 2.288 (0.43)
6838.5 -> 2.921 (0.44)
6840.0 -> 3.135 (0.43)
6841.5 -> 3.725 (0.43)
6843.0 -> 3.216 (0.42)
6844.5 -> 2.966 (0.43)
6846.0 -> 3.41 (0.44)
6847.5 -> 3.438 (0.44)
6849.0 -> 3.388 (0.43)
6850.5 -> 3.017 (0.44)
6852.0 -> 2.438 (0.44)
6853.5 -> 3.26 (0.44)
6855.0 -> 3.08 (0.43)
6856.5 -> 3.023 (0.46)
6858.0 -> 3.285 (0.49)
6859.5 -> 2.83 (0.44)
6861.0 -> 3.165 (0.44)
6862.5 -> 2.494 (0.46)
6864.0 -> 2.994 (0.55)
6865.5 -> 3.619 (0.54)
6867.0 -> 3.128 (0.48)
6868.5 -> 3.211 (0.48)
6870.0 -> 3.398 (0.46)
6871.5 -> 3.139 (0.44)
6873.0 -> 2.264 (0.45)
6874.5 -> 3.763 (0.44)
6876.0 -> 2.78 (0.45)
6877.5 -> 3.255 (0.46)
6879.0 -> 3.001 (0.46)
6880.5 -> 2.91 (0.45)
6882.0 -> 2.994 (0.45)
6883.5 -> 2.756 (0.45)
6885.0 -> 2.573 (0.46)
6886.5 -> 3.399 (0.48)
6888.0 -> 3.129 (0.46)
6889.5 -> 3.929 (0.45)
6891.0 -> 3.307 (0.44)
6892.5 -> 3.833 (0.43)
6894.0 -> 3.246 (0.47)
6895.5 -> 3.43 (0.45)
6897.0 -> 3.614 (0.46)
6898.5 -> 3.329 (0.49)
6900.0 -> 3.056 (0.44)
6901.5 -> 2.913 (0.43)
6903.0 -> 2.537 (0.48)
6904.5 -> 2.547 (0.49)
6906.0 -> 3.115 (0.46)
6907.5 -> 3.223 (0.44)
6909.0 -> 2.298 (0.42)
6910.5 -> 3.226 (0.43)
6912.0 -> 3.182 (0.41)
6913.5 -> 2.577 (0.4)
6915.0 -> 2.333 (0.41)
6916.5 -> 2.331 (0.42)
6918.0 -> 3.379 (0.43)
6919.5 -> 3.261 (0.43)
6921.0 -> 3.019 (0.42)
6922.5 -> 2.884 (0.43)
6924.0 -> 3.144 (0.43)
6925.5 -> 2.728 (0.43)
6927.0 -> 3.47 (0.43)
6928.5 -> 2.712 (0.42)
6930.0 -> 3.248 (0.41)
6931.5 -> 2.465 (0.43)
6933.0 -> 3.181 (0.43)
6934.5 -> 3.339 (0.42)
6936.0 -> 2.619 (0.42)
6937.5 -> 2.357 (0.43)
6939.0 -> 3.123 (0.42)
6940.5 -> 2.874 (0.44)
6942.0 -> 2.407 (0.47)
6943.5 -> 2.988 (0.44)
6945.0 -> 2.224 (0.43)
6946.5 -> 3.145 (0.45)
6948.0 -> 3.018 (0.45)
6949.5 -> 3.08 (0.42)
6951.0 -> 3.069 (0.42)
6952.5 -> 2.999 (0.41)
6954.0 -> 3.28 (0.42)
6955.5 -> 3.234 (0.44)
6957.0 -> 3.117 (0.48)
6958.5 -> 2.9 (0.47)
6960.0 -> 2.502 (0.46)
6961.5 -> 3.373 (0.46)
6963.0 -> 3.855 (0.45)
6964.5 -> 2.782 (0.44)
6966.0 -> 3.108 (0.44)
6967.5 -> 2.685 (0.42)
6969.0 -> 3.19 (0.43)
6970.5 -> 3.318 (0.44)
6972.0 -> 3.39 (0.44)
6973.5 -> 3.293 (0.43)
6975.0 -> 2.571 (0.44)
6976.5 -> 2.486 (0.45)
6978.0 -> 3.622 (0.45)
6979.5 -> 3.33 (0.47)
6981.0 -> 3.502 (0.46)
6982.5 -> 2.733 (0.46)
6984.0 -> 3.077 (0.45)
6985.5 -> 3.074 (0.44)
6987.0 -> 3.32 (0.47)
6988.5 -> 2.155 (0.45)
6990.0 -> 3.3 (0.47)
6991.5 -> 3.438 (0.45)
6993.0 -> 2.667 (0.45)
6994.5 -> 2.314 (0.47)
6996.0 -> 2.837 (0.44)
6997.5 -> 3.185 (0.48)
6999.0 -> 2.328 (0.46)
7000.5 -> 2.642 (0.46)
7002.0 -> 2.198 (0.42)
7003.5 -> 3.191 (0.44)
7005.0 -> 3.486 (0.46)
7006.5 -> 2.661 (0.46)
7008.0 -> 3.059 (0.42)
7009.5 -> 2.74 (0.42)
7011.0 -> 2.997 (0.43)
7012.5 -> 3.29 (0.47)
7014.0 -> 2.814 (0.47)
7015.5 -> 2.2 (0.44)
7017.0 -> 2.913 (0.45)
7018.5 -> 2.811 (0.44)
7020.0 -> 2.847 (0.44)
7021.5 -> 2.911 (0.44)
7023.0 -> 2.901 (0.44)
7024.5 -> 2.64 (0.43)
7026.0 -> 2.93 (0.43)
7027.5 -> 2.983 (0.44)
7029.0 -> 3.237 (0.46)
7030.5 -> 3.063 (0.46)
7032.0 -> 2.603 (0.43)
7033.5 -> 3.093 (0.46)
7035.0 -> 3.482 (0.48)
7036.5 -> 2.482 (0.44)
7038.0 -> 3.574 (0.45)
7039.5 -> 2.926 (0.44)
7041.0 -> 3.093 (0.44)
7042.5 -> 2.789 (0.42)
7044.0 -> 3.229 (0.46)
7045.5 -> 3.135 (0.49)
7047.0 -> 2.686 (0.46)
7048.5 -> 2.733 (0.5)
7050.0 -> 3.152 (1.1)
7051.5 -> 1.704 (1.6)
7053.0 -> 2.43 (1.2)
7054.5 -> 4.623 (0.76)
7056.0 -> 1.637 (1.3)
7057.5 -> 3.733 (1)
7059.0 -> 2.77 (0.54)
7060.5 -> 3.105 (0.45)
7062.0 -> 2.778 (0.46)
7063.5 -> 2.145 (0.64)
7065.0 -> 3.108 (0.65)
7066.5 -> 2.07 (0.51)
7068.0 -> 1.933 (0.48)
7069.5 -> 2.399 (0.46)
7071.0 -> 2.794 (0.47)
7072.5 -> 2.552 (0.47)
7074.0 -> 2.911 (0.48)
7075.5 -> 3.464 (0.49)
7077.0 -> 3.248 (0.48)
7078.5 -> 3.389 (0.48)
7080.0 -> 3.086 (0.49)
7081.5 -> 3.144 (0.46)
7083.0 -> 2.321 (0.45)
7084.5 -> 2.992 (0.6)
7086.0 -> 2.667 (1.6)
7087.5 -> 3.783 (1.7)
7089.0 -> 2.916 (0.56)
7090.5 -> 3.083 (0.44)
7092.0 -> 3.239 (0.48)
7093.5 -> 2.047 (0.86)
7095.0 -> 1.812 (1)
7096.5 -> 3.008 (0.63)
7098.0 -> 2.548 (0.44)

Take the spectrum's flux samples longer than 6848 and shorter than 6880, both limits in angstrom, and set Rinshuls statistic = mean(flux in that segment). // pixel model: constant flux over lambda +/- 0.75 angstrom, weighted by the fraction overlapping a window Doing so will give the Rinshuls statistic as 3.07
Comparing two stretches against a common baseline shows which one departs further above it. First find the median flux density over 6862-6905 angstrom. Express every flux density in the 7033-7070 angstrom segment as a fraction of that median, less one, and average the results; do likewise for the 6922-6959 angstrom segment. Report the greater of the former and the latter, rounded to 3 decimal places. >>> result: -0.059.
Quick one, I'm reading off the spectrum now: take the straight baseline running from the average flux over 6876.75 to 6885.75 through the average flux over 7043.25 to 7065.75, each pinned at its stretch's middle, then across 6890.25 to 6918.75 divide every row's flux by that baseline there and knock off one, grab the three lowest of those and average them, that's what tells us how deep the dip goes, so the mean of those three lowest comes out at -0.201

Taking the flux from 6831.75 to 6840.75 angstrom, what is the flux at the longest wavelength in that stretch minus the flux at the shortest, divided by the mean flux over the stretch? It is 0.18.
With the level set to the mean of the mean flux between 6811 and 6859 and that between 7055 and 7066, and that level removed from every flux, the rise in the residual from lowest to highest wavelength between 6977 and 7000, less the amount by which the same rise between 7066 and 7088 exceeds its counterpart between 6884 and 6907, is -2.5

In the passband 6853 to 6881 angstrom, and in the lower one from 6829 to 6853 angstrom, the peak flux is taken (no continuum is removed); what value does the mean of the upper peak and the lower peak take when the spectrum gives 3.74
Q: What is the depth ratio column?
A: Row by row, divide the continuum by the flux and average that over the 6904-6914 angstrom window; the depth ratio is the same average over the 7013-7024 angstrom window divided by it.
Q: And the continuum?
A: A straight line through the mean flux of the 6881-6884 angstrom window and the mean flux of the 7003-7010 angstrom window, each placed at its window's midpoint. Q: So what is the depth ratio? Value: 1.08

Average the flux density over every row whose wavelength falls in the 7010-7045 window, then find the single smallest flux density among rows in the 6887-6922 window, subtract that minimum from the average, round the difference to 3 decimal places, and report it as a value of 0.650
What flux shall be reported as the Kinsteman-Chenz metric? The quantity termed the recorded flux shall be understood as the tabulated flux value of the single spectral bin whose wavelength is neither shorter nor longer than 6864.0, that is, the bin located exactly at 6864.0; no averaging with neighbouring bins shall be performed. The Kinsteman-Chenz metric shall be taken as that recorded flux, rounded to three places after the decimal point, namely 2.994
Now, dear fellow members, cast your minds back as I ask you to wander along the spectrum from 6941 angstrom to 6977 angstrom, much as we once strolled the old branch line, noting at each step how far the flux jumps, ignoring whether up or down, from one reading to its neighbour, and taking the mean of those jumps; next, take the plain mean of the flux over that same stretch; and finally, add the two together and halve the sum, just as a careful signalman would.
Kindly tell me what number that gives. 1.68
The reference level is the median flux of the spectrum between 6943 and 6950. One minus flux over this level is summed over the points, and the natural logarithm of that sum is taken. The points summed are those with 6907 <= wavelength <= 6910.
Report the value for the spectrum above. -1.8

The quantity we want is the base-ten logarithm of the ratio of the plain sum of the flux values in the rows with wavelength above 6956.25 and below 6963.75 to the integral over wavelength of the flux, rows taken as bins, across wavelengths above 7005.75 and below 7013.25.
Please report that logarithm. -0.148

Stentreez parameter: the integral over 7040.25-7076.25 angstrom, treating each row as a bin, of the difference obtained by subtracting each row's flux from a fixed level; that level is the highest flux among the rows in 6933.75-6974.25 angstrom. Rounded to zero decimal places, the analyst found 38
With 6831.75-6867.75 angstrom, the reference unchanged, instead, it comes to 29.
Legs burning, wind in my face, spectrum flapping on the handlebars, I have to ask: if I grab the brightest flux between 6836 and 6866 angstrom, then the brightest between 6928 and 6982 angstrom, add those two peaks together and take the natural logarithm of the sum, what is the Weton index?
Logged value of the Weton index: 2.03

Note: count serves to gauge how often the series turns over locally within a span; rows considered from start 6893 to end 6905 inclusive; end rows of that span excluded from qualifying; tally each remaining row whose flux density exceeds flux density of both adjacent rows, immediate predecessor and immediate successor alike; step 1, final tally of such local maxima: 1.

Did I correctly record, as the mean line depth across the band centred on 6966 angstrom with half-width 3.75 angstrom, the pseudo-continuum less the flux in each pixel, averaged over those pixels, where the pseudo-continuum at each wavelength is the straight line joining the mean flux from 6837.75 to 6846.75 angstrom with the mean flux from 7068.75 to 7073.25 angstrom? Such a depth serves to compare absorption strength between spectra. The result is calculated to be -0.2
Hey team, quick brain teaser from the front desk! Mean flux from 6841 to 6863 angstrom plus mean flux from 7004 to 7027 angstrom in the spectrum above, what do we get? 6.00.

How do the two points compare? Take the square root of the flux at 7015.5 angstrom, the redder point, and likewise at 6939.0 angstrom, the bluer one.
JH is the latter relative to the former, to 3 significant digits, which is 1.19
